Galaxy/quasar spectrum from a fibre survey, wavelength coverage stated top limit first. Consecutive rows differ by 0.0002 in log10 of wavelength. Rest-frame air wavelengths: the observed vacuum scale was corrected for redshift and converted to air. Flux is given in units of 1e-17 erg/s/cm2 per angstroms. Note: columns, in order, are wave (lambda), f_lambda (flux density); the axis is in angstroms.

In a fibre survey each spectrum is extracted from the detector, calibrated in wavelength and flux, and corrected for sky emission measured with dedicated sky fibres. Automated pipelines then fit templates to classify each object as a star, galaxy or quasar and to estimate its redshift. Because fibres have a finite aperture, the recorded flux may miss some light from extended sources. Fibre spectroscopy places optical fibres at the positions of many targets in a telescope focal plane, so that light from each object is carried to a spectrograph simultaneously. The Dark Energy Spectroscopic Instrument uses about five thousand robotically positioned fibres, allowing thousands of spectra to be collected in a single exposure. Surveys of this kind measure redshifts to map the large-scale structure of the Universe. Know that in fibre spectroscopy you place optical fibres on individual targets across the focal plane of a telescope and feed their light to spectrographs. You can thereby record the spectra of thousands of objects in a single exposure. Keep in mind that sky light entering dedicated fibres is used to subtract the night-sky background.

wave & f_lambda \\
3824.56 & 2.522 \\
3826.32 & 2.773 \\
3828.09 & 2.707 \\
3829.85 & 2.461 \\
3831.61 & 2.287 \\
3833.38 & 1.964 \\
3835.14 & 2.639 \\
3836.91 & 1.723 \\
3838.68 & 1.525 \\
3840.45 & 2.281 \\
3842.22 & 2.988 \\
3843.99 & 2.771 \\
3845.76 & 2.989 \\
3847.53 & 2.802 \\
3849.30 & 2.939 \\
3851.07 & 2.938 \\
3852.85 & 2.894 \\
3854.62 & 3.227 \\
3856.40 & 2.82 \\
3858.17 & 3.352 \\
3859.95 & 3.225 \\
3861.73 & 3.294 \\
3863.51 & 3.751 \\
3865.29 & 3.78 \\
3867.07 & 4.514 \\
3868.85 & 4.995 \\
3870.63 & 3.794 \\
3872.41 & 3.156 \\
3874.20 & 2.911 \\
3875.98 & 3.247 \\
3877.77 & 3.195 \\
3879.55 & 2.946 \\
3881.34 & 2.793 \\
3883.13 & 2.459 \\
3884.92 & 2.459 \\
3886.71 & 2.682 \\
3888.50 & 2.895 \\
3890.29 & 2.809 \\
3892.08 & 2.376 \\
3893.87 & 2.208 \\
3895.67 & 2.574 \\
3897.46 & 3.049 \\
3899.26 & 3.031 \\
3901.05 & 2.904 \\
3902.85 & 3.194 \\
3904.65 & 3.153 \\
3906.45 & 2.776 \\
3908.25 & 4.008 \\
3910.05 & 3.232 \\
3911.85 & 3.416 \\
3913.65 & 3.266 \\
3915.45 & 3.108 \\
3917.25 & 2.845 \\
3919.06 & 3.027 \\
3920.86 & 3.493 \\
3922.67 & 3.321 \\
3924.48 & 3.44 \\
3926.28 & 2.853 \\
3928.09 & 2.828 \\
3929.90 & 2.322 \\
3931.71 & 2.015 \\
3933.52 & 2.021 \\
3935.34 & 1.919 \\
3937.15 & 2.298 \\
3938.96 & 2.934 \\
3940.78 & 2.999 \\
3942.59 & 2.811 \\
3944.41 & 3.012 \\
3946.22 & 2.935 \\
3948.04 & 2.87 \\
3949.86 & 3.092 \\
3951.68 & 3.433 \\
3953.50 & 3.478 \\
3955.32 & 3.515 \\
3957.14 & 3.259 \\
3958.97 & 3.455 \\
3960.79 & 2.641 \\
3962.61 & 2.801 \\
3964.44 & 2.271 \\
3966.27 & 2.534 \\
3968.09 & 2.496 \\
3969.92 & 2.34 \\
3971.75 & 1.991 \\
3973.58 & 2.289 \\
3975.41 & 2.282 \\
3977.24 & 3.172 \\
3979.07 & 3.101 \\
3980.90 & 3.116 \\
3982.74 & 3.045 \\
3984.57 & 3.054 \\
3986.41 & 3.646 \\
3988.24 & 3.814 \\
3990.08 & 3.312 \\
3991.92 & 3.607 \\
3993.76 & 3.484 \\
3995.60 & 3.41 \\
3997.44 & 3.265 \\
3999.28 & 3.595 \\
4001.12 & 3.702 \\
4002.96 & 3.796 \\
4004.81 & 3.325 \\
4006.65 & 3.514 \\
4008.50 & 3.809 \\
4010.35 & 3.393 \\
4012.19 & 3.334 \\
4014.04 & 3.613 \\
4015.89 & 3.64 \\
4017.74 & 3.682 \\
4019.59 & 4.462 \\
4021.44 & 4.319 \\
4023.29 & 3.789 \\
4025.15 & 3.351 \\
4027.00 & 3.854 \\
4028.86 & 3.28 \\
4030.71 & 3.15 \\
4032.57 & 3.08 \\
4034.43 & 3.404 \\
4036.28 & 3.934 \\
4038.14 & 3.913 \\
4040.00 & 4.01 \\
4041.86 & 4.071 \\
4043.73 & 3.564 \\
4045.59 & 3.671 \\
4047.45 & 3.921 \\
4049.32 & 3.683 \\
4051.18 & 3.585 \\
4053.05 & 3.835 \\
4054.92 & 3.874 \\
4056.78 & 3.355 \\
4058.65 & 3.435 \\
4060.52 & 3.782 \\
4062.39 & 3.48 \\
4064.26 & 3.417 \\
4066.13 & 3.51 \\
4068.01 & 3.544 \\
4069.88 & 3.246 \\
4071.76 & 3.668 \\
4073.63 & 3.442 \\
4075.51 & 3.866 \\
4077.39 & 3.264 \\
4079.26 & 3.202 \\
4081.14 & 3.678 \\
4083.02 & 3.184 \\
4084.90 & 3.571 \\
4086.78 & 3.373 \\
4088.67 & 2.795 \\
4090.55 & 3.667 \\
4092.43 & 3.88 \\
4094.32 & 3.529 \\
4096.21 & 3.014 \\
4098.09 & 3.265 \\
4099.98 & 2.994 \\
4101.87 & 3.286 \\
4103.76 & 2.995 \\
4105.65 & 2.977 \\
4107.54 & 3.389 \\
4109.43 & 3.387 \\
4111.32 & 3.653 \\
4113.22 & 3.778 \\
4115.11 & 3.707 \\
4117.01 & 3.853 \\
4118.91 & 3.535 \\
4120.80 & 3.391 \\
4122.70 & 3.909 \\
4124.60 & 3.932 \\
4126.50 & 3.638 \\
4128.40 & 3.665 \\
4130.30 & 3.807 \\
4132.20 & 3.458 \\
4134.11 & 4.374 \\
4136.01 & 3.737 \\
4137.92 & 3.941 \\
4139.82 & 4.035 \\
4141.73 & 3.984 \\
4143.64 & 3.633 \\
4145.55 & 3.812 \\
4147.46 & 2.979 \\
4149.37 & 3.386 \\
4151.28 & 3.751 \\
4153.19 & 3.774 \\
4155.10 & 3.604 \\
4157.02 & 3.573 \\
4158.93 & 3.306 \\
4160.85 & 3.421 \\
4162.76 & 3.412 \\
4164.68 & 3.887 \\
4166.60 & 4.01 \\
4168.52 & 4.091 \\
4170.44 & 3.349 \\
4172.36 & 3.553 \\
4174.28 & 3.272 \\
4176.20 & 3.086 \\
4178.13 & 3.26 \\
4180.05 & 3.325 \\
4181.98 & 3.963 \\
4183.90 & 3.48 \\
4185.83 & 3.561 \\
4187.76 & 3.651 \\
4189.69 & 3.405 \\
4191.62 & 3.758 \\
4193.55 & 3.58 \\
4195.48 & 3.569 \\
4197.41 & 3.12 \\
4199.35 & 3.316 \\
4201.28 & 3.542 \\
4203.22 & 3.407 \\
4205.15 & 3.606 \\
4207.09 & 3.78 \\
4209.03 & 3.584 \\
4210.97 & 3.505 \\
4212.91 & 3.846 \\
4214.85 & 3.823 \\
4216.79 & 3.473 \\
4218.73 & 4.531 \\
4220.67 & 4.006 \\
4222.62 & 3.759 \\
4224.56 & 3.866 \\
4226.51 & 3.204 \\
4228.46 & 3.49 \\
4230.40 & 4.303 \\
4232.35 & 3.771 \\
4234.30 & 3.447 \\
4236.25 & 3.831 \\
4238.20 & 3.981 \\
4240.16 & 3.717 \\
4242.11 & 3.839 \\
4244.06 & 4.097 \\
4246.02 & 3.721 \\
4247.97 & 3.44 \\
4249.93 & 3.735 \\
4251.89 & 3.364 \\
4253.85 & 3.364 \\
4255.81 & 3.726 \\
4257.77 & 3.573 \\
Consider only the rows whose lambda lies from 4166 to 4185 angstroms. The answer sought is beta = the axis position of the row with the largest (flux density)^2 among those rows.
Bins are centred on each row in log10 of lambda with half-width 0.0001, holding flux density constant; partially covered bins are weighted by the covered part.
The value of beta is 4168.52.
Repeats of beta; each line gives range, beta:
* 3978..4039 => 4019.59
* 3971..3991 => 3988.24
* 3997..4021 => 4019.59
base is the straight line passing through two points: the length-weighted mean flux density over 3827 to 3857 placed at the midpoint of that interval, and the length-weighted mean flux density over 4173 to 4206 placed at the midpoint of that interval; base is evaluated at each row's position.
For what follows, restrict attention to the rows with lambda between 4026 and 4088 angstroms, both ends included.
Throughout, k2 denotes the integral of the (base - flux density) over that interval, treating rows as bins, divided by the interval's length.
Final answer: -0.44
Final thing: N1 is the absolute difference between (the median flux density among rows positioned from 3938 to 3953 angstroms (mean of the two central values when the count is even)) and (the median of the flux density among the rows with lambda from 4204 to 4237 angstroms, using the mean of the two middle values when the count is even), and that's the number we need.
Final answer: 0.80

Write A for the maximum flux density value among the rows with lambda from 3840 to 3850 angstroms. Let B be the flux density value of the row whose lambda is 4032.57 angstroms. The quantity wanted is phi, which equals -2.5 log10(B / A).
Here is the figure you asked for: 0.0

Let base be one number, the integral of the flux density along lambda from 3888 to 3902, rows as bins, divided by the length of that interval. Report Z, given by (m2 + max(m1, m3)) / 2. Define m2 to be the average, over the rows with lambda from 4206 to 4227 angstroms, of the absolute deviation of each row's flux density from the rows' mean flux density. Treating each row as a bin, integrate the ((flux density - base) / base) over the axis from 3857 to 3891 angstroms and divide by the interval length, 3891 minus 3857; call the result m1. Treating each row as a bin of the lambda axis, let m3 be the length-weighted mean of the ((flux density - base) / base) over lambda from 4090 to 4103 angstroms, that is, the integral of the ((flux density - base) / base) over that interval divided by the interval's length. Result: 0.233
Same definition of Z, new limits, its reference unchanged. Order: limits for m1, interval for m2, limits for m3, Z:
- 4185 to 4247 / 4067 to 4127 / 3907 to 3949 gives 0.305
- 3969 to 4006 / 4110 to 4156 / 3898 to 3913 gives 0.184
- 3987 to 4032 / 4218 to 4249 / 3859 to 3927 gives 0.282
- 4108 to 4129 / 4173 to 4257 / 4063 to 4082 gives 0.291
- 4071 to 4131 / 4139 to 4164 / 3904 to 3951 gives 0.250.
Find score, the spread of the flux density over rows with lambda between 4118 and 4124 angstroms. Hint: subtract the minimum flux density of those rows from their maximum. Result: 0.52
